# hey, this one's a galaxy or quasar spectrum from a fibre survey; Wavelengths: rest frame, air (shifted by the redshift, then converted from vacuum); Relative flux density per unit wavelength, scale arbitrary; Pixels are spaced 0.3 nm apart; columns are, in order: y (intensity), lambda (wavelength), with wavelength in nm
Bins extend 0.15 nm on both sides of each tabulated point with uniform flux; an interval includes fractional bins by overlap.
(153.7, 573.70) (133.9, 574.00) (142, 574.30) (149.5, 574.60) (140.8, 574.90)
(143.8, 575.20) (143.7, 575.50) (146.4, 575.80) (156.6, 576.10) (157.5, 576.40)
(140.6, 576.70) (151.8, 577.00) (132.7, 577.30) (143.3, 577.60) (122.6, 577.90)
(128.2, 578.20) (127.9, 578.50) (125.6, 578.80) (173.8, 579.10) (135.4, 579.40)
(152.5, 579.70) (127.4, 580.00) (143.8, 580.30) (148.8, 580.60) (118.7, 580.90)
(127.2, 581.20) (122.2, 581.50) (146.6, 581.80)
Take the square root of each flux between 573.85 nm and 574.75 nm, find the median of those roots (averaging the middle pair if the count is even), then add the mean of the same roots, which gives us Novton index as 23.82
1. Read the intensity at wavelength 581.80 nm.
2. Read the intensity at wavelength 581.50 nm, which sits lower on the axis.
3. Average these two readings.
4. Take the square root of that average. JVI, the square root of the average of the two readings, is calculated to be 11.6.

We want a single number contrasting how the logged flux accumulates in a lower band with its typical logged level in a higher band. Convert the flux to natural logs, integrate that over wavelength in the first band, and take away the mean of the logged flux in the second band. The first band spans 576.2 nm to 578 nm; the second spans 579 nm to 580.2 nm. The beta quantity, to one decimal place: 3.9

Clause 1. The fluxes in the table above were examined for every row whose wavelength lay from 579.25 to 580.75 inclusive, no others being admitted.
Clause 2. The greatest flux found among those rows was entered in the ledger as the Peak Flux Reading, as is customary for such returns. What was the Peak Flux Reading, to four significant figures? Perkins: 152.5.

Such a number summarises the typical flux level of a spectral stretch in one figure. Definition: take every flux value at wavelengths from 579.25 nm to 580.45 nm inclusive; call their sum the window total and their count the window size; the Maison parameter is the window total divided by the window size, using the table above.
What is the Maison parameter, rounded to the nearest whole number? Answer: 140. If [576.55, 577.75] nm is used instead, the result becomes 142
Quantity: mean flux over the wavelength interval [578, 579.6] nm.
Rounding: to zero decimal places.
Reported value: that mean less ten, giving 128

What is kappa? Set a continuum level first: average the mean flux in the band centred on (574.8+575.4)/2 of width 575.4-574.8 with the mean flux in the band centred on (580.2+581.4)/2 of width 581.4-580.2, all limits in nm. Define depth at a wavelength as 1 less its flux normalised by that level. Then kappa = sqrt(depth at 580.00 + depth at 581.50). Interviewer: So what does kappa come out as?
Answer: 0.44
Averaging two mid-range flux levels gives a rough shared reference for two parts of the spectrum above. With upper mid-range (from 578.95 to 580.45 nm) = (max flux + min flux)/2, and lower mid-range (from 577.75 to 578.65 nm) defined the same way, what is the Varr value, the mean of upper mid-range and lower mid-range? 138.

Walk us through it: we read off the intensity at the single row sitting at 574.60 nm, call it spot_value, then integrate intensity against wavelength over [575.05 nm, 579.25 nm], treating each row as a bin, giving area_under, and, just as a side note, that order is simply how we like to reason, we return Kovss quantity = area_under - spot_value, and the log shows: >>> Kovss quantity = 449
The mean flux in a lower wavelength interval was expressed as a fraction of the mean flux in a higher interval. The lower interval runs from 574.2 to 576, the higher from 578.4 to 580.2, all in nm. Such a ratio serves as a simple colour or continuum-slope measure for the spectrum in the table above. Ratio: 1.03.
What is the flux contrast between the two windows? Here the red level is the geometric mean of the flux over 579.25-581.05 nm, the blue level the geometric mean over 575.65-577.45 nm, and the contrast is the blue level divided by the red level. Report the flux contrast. 1.07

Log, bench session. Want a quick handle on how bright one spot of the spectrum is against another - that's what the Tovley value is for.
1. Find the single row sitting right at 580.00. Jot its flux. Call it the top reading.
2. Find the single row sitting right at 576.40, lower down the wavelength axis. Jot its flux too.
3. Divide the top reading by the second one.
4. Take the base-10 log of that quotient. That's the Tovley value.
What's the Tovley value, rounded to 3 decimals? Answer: -0.092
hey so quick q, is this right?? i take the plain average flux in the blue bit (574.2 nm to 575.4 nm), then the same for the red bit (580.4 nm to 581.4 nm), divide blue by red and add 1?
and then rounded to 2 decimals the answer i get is 2.09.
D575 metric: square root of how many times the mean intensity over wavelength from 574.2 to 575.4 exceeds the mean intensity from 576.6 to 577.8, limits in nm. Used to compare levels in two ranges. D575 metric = 1.01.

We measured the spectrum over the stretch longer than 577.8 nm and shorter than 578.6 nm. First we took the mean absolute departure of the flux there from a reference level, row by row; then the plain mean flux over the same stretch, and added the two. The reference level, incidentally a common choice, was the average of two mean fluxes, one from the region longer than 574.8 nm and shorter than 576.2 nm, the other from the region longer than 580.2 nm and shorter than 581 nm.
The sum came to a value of 142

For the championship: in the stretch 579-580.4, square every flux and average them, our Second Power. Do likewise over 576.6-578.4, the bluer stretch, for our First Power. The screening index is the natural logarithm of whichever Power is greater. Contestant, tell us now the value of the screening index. 10.0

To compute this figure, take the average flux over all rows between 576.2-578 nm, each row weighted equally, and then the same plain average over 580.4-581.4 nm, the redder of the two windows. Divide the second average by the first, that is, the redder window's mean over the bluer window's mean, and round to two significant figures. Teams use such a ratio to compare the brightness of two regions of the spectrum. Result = 0.93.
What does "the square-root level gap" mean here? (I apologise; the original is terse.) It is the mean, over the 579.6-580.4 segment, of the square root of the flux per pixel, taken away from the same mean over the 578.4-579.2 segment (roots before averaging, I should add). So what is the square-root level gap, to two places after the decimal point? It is 0.02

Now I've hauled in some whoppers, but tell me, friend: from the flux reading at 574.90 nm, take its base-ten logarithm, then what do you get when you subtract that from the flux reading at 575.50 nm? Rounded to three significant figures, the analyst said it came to 142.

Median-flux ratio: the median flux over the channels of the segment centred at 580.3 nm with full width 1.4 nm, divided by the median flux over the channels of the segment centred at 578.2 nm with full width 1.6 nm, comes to 1.12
